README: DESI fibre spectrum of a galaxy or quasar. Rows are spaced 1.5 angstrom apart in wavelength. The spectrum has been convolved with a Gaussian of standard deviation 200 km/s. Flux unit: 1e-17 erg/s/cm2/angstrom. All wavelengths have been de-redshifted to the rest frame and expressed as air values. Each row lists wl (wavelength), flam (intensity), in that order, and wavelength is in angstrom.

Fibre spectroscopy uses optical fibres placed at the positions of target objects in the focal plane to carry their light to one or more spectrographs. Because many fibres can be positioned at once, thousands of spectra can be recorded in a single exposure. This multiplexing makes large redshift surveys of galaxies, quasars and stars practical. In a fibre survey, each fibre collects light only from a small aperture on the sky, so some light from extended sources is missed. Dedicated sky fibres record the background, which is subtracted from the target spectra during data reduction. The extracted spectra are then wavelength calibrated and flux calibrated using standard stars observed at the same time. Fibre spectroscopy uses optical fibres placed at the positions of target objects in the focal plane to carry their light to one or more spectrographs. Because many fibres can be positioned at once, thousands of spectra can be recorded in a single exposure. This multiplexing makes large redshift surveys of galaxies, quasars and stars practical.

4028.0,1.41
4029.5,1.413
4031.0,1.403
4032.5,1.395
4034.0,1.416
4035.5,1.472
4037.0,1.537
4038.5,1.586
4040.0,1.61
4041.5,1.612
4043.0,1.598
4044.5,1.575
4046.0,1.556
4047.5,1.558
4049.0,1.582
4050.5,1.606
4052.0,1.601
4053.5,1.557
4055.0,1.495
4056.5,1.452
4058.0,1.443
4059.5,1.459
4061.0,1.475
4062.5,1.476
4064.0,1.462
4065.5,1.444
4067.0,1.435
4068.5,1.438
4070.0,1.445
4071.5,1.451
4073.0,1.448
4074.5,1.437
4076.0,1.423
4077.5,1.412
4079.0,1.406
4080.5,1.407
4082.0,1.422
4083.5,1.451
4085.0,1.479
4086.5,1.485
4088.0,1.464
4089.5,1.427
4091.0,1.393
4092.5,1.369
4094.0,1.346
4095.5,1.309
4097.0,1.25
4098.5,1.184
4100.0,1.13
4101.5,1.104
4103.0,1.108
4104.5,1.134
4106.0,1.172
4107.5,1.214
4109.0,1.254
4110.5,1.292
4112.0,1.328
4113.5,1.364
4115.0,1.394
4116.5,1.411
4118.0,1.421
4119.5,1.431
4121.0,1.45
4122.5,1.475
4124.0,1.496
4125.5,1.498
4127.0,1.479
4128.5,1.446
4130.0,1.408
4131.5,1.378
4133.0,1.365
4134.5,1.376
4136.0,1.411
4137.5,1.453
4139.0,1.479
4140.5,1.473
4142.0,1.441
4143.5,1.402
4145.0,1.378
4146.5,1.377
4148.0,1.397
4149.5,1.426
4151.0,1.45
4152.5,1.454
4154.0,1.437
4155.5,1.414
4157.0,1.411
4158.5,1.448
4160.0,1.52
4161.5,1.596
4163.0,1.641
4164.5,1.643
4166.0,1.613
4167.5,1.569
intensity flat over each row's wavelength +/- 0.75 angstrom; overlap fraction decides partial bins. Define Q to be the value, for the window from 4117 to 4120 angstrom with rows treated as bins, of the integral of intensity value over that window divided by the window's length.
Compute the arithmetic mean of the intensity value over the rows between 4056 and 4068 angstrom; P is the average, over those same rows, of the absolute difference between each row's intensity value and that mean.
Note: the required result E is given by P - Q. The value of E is -1.412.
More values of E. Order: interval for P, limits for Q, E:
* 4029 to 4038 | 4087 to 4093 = -1.375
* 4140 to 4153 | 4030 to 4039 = -1.434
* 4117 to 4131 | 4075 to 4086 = -1.402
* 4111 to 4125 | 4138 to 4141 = -1.435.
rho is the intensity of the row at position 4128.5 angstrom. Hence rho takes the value 1.446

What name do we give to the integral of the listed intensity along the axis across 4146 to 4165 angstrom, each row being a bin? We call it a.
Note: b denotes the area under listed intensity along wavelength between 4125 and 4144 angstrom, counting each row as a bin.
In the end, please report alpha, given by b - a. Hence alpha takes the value -0.9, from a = 28.1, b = 27.2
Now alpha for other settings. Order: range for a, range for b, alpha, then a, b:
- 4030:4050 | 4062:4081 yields -3.3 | 30.6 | 27.3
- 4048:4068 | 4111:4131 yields -1.4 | 30.0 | 28.6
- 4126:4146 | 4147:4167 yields 1.5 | 28.5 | 29.9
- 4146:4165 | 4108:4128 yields 0.0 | 28.1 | 28.1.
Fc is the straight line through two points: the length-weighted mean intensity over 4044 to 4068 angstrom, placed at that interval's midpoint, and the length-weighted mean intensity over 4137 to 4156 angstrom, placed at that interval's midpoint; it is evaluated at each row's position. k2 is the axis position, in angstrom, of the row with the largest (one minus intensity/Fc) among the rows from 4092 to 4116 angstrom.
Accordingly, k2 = 4101.5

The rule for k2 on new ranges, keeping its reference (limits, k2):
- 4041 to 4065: 4058.0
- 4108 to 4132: 4109.0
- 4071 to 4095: 4094.0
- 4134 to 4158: 4134.5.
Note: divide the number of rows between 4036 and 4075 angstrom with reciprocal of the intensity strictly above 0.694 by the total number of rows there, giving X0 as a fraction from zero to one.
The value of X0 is 0.12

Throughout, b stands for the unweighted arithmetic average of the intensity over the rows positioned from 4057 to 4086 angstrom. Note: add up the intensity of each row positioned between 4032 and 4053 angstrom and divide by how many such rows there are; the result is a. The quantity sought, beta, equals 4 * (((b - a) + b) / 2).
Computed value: 2.7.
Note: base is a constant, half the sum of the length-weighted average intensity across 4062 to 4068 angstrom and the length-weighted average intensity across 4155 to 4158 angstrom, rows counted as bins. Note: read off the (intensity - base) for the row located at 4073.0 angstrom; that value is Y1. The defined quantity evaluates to 0.01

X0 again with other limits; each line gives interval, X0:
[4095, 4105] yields 1.00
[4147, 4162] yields 0.50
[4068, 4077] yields 0.50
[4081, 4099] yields 0.67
